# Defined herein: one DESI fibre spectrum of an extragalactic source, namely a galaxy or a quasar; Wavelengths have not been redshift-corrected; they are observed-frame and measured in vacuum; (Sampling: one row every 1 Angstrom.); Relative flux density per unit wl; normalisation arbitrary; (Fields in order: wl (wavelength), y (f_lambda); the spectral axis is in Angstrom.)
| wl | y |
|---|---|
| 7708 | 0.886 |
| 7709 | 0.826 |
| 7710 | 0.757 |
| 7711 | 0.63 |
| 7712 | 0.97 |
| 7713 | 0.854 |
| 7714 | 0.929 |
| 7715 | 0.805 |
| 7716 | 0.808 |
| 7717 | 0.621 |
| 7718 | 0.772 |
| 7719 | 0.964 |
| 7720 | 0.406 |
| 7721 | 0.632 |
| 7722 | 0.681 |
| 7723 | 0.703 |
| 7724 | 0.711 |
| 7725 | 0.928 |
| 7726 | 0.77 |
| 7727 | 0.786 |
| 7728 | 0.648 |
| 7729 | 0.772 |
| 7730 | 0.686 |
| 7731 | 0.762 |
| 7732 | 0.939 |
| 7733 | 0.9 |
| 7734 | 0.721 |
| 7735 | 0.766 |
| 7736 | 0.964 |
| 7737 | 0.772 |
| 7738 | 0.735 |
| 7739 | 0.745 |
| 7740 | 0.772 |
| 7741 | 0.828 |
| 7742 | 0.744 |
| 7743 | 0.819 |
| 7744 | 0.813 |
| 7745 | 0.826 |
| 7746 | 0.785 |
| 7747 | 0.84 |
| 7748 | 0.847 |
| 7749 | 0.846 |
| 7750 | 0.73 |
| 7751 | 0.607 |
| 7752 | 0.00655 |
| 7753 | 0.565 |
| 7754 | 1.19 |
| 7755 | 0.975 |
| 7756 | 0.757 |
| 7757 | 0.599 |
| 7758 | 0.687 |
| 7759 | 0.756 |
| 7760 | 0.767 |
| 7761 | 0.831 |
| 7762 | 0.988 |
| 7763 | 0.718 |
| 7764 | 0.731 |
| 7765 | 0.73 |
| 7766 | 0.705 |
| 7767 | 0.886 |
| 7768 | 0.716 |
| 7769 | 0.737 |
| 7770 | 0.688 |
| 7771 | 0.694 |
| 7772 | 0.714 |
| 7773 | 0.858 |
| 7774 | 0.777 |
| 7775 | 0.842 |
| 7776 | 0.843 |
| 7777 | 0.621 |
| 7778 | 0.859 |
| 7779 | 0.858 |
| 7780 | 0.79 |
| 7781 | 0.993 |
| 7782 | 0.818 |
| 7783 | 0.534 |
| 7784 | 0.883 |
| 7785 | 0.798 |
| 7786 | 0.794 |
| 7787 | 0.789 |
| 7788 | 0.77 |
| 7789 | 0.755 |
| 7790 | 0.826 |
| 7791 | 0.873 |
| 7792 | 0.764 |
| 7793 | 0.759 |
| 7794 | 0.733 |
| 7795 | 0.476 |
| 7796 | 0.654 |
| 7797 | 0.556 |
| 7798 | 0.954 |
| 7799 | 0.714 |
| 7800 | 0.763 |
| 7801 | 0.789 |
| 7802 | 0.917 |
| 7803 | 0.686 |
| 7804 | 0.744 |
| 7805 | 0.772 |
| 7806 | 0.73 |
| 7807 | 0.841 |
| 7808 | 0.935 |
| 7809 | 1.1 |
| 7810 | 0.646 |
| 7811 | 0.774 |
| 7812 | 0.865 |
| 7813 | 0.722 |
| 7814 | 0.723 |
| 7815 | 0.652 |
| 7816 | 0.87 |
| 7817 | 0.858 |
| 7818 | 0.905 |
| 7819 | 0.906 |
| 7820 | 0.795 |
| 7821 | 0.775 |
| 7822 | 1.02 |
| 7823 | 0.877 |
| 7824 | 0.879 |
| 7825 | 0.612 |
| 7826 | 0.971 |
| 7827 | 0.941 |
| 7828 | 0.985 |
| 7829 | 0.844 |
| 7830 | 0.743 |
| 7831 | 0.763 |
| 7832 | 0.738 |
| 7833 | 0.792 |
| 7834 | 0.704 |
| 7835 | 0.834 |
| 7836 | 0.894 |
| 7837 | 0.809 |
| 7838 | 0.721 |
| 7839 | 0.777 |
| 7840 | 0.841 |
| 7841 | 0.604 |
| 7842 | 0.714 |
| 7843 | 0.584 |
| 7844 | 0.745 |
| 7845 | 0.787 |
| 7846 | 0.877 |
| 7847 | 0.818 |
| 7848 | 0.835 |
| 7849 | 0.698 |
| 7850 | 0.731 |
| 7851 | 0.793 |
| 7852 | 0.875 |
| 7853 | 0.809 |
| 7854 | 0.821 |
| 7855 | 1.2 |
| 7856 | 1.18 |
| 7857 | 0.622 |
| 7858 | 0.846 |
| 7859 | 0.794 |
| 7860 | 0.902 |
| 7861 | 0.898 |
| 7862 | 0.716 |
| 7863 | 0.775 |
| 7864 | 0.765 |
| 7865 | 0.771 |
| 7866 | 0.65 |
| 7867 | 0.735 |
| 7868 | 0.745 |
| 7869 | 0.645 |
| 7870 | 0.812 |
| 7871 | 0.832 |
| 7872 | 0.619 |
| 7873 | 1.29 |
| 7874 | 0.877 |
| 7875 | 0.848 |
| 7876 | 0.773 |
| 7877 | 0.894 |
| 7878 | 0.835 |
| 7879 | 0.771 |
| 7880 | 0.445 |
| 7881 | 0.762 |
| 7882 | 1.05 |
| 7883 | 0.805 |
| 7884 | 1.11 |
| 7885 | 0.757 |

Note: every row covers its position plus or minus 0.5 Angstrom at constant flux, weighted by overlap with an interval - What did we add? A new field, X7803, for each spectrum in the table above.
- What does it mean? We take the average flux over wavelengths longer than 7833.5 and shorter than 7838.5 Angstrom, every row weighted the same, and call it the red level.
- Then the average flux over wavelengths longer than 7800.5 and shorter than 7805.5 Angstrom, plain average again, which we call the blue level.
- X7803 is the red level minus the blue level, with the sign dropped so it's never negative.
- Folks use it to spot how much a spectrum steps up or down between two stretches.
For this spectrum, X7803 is 0.011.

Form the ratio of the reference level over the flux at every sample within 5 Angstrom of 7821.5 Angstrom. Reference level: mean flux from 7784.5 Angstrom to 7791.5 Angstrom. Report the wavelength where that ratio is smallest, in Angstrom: 7822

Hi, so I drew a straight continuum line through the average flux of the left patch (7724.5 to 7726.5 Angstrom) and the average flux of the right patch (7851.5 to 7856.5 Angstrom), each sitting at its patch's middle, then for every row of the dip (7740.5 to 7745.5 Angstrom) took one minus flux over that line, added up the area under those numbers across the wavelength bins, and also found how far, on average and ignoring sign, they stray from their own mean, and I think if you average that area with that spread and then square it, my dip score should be 0.04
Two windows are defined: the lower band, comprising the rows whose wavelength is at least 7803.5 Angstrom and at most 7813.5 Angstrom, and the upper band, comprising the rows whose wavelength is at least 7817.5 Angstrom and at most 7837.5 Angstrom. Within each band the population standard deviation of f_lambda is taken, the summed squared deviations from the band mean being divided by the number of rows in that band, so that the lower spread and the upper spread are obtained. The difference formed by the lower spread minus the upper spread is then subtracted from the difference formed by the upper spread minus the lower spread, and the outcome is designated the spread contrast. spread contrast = -0.046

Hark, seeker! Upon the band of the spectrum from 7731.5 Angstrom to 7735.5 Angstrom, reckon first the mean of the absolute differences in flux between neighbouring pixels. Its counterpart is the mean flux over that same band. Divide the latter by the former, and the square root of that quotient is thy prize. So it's 3.1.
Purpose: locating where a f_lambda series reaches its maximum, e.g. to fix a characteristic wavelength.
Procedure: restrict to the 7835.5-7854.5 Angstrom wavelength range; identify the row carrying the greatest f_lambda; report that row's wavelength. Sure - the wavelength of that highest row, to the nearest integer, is 7836 Angstrom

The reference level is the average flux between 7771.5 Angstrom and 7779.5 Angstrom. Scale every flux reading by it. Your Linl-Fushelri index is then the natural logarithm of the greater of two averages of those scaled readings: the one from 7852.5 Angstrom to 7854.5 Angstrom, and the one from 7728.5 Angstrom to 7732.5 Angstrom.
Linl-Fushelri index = 0.023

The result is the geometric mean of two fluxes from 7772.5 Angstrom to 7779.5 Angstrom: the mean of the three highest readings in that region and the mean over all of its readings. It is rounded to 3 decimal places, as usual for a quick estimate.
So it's 0.833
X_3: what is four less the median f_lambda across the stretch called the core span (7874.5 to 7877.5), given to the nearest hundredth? 3.15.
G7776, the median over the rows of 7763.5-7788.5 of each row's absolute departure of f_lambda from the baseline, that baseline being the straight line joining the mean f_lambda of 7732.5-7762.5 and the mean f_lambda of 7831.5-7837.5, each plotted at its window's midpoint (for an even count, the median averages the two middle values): 0.063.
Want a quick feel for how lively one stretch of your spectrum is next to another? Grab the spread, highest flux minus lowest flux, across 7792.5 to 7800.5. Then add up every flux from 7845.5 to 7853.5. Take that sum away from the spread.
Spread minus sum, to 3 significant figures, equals -5.96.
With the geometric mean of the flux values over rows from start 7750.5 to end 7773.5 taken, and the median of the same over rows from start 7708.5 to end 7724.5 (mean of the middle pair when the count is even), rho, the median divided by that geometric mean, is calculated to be 1.24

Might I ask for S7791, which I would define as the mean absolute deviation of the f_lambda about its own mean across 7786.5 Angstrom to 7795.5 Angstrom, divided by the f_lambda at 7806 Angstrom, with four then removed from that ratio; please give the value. -3.91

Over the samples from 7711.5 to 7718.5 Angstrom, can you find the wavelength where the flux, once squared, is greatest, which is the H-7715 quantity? 7712 Angstrom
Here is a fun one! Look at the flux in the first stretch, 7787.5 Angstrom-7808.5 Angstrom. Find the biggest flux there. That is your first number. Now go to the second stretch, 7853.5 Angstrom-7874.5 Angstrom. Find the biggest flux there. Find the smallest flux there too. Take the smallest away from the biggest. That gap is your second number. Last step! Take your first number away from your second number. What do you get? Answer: -0.28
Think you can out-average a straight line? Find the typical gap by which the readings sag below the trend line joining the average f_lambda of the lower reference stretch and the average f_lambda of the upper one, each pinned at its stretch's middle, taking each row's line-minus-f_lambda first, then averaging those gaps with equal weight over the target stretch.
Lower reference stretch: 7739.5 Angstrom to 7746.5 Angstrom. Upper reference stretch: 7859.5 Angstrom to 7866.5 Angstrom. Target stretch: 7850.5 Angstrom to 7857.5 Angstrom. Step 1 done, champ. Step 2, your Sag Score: -0.12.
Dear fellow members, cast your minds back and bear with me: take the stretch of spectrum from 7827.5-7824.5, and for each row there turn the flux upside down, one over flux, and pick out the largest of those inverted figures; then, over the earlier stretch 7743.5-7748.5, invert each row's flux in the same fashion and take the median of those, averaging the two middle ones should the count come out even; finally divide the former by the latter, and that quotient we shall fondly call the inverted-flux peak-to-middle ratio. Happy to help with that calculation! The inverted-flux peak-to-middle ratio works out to 1.35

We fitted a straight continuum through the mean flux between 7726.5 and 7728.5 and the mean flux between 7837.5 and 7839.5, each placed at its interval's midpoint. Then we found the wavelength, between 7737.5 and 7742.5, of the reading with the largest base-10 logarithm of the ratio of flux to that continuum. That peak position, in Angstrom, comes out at 7741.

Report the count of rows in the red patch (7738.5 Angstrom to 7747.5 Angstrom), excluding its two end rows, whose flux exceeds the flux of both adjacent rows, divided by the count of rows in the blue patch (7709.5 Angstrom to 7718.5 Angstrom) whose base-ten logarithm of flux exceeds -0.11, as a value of 0.60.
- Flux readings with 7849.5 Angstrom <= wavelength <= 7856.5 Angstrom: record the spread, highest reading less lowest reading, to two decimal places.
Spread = 0.47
